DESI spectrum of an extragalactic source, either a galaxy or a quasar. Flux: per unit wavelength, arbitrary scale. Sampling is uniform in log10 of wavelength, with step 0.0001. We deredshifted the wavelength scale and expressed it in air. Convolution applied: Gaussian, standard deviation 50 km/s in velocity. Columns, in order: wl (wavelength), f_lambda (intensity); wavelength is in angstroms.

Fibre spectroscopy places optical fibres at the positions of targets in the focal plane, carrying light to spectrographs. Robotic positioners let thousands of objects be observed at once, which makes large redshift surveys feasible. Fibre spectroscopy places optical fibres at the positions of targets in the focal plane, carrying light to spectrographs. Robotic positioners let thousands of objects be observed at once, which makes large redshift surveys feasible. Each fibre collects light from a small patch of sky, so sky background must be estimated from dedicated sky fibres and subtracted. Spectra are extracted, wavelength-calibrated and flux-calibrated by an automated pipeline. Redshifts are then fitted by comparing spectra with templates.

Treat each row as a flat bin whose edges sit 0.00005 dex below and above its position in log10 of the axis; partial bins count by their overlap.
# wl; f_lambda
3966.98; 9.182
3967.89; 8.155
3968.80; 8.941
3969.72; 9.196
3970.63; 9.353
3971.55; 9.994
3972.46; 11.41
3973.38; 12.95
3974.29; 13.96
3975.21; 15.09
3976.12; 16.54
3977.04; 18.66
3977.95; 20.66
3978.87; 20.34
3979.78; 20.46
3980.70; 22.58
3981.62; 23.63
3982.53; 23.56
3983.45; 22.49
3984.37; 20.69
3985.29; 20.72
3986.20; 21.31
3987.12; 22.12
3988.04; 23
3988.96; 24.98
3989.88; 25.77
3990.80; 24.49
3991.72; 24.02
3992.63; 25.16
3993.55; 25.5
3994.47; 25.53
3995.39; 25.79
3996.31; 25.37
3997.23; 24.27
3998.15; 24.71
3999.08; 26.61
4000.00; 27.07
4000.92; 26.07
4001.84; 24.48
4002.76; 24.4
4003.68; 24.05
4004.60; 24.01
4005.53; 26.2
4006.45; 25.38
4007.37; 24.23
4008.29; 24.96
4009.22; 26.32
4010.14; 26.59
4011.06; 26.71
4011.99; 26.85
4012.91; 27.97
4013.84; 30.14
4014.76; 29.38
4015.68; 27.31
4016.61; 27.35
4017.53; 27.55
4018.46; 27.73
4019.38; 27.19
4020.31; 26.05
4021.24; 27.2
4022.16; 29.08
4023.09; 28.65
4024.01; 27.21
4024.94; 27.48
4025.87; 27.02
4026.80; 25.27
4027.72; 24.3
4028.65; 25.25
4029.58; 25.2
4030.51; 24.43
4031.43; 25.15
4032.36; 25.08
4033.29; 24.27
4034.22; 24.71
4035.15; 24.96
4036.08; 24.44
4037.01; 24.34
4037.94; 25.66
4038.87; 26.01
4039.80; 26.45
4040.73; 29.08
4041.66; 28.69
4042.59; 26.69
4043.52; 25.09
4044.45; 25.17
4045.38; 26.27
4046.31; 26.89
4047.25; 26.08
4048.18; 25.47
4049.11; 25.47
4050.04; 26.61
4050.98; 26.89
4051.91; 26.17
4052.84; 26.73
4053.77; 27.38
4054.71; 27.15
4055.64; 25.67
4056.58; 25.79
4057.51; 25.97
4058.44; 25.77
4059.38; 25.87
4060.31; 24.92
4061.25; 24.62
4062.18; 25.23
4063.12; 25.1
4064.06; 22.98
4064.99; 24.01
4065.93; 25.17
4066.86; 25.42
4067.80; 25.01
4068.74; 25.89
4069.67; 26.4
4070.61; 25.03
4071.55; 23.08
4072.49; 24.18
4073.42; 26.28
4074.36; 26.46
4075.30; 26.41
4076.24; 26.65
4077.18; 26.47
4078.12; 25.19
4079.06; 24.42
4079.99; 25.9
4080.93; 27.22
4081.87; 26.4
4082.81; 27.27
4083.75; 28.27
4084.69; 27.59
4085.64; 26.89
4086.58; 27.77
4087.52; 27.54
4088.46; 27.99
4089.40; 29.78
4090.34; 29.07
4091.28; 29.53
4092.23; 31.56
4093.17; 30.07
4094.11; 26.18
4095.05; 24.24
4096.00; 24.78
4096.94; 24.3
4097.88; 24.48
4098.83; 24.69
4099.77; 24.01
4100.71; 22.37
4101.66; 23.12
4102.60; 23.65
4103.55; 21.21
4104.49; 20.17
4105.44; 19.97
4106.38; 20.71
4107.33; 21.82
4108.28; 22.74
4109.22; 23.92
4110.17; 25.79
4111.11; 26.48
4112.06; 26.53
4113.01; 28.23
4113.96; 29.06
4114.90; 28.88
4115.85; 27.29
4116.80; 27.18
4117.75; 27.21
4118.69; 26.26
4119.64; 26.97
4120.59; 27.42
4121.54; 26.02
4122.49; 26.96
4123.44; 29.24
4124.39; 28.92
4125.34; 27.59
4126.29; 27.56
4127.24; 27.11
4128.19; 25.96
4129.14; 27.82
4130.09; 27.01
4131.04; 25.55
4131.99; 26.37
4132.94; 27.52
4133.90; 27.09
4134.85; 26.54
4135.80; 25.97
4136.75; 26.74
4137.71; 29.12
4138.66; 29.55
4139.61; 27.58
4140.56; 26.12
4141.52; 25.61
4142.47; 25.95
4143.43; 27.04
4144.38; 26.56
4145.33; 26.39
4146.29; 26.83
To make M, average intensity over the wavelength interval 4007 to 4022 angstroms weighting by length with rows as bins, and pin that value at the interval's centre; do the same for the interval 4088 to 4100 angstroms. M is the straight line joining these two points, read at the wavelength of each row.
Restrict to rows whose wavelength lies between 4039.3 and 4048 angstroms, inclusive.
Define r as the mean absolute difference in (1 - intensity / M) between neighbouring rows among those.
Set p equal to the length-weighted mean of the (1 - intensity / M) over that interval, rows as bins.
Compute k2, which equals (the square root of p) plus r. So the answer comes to 0.17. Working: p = 0.02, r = 0.043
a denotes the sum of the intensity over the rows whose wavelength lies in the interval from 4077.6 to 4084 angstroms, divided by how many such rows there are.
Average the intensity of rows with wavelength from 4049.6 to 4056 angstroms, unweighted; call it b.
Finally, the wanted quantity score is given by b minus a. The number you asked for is 0.3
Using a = 26.4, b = 26.7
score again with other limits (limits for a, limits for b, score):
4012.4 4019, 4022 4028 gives -1.2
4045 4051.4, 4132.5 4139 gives 1.3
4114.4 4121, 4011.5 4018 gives 0.8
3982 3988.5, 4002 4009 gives 2.8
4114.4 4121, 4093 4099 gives -1.8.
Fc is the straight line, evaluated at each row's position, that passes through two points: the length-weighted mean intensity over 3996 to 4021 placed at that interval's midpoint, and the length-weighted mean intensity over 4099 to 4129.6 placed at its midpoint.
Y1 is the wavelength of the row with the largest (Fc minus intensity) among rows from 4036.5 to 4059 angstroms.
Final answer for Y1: 4037.01 angstroms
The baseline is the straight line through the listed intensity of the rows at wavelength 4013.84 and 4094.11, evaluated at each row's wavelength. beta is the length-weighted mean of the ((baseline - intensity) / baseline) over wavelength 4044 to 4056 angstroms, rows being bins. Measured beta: 0.07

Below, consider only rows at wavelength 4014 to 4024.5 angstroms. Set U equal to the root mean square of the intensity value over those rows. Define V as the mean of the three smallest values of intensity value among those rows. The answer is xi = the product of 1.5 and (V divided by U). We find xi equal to 1.45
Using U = 27.7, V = 26.8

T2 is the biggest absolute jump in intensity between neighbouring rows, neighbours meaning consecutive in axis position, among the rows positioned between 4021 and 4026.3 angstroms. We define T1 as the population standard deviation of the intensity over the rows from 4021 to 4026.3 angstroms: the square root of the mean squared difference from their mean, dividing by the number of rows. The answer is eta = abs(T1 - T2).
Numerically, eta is 1.1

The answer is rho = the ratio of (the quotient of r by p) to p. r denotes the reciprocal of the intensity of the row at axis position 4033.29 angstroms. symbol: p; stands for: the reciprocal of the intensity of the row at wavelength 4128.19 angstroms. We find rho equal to 28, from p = 0.0385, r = 0.041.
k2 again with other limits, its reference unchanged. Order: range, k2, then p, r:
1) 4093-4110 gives 0.41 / 0.13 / 0.040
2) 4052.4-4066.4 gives 0.27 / 0.06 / 0.024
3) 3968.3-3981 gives 0.71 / 0.45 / 0.040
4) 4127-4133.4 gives 0.14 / 0.01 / 0.045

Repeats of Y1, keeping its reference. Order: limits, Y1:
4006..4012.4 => 4007.37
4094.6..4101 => 4100.71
